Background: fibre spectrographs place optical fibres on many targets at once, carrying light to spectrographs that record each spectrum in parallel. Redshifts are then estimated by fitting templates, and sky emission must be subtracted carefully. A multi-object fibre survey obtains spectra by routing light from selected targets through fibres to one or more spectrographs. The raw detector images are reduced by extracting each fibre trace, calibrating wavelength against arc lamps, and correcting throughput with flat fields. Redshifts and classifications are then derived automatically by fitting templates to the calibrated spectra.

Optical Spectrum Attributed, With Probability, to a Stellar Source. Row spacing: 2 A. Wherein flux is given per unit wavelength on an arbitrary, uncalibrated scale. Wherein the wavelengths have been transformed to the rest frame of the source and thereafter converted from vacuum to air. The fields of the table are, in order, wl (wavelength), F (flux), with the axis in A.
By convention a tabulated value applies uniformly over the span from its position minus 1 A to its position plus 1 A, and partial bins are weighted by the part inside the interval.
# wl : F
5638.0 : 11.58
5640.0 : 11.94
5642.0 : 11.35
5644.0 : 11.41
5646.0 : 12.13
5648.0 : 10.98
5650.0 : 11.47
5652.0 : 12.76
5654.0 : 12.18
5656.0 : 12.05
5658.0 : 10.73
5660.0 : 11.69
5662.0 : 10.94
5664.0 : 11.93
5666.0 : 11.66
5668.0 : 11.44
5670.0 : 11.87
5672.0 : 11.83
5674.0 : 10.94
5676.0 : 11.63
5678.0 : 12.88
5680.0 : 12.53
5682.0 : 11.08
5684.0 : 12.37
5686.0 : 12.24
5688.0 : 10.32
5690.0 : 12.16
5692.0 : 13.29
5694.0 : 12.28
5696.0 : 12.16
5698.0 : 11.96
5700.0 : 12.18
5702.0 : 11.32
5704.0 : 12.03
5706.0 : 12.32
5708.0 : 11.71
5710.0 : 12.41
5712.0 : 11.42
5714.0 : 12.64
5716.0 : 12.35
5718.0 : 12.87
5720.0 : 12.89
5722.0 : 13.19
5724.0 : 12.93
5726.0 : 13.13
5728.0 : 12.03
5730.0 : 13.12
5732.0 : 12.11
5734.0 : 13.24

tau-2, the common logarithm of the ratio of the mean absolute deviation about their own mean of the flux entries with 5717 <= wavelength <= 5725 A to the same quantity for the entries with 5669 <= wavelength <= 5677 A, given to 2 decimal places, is -0.46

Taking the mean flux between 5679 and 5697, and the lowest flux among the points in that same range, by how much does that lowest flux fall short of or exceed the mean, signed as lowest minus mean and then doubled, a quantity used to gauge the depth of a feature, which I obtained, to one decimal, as -3.5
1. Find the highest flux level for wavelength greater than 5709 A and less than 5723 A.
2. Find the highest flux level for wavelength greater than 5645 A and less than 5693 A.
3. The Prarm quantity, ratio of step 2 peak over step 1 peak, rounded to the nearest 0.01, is 1.01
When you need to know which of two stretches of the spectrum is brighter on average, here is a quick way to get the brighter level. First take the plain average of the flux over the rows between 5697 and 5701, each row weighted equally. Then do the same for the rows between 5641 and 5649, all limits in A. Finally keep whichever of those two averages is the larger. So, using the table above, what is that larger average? 12.1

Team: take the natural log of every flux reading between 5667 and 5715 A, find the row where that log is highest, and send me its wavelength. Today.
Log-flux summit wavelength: 5692.0 A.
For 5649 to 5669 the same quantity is 5652.0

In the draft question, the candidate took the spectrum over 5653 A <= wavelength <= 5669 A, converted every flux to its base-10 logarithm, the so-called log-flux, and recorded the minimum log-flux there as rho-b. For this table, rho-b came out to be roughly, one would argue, 1.03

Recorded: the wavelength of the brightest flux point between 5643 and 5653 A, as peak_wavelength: 5652.0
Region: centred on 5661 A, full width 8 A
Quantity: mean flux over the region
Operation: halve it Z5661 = 5.66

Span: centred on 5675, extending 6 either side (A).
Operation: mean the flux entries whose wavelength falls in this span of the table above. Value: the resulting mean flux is 11.95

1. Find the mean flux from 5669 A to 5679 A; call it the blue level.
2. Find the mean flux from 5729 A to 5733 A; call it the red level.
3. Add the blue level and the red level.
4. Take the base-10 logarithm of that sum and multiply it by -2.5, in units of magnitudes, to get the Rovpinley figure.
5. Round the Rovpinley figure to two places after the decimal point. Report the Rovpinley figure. -3.47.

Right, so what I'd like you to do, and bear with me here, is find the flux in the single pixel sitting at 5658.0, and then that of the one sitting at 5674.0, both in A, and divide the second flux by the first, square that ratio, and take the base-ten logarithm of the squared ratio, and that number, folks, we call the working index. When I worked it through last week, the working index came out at 0.02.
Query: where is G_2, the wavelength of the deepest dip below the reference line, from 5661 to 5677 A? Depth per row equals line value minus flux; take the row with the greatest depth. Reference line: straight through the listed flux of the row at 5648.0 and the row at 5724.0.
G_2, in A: 5674.0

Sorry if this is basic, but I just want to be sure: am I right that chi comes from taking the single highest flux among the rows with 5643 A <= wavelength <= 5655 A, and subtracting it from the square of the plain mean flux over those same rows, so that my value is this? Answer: 127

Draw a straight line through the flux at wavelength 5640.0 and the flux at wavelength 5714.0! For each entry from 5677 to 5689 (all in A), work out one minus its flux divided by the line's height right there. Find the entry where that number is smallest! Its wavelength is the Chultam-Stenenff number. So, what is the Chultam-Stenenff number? 5678.0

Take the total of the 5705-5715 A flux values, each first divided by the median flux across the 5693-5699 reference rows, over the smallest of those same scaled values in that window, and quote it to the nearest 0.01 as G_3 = 5.30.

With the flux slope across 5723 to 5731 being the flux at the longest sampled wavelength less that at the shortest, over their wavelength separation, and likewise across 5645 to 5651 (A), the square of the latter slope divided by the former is 0.86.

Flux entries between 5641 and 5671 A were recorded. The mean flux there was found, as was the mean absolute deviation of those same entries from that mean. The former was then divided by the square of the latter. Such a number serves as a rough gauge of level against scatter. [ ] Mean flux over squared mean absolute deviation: 66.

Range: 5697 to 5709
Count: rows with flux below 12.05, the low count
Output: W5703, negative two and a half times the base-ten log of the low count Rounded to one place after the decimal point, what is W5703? -1.5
